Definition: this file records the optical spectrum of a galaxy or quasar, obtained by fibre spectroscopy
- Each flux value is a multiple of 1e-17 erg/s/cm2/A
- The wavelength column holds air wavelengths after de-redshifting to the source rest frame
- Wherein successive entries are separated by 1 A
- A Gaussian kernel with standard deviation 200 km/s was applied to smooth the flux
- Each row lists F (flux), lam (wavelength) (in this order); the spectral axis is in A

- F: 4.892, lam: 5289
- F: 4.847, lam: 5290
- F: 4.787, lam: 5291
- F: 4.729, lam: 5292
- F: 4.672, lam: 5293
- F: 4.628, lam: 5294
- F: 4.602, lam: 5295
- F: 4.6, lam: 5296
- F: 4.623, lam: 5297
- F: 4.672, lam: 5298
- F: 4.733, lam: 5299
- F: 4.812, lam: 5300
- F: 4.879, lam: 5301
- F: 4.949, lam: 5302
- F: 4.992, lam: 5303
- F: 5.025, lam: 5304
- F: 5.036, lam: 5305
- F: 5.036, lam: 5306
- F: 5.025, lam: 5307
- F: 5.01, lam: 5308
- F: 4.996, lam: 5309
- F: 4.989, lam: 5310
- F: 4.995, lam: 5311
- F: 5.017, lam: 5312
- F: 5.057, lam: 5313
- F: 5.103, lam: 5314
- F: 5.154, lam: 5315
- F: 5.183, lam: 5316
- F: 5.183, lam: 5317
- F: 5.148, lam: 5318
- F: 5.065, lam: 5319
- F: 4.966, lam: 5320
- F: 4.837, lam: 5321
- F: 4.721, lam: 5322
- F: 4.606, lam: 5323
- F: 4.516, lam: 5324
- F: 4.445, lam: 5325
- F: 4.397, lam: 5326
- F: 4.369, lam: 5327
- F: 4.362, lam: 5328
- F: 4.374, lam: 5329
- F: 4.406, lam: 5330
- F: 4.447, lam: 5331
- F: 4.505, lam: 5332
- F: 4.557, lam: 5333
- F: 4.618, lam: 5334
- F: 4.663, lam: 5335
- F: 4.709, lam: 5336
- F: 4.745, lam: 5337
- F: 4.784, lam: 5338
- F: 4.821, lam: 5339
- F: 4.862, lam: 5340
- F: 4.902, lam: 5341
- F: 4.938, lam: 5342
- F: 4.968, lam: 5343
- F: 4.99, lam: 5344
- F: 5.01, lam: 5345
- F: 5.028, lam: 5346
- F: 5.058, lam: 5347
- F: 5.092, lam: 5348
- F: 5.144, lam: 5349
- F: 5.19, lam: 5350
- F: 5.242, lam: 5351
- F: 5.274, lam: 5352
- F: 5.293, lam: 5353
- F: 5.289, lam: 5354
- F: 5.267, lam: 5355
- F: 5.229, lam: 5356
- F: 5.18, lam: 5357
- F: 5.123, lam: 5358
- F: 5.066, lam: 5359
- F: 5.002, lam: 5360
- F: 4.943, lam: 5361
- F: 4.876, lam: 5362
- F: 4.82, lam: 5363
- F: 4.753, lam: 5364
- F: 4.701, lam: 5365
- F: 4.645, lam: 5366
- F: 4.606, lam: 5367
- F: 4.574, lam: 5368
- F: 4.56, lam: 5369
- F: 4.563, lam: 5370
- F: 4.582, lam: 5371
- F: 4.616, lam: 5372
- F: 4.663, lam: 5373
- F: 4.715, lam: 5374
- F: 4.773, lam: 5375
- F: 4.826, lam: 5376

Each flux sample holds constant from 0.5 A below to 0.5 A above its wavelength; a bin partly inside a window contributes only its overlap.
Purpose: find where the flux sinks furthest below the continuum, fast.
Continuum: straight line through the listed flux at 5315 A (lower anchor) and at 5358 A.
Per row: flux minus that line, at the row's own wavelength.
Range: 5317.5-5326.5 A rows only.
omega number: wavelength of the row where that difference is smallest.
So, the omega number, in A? 5326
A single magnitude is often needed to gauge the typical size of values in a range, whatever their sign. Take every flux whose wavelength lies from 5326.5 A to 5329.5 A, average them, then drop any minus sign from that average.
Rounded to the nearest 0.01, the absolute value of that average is 4.37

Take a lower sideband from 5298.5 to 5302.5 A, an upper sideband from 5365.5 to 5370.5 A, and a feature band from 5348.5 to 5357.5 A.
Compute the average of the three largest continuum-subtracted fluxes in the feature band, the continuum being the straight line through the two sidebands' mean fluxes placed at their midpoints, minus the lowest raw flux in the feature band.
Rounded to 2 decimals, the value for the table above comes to -4.50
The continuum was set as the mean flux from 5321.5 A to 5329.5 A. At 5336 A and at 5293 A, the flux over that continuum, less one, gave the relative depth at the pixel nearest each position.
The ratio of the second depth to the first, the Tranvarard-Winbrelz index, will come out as 1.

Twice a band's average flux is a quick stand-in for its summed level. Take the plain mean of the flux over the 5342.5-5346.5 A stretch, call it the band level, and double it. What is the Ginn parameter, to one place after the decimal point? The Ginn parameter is 10.0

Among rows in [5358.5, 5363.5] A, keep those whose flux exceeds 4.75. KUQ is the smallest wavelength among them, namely 5359 A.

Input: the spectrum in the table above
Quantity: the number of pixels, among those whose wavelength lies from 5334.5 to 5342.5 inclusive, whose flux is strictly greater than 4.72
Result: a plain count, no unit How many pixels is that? 6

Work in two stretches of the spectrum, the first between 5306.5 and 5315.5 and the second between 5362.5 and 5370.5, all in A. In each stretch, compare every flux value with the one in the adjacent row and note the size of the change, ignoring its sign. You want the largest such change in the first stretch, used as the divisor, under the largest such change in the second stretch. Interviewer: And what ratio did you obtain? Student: 1.3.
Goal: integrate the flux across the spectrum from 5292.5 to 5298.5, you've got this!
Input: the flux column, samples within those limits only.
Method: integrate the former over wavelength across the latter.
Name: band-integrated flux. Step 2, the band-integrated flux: 28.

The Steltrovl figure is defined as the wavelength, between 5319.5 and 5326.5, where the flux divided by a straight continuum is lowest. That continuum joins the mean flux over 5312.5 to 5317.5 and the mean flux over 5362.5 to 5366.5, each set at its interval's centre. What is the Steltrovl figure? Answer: 5326 A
